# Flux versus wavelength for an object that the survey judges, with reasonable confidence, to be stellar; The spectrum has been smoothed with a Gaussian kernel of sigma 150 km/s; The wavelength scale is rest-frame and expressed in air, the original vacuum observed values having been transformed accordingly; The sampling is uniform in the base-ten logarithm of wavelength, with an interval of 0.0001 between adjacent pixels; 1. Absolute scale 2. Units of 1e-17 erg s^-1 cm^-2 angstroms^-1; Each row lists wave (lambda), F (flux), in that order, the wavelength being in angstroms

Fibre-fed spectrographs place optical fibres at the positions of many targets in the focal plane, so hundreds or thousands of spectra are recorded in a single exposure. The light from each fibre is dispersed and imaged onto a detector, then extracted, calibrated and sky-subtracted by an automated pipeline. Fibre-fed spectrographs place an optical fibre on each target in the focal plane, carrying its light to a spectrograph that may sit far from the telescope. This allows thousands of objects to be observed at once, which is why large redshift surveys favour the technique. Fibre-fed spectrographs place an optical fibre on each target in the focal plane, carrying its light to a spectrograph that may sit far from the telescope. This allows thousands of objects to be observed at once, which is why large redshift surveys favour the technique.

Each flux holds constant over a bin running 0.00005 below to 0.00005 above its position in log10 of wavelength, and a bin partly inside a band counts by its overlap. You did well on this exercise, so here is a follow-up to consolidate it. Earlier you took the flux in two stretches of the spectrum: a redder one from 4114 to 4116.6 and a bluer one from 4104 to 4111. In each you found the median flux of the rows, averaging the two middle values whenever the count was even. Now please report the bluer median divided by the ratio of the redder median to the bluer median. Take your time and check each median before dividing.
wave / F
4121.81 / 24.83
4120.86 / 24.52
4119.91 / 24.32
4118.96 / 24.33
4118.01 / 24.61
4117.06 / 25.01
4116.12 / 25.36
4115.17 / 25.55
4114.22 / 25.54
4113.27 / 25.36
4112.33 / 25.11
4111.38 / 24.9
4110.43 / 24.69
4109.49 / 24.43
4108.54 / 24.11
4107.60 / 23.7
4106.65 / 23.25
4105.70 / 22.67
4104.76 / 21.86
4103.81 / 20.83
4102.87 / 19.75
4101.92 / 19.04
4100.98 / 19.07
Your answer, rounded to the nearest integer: 22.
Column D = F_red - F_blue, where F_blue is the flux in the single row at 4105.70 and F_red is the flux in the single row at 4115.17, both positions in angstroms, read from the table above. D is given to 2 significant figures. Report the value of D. 2.9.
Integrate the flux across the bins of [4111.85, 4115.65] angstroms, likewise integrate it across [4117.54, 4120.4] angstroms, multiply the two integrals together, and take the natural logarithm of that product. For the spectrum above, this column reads 8.81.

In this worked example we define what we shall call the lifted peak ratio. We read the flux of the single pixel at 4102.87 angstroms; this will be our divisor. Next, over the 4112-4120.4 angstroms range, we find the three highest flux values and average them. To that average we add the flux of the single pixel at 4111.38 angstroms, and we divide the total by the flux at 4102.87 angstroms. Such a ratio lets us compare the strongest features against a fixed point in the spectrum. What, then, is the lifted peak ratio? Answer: 2.55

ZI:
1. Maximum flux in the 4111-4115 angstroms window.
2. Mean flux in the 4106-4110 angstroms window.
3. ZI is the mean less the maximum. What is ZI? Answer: -1.7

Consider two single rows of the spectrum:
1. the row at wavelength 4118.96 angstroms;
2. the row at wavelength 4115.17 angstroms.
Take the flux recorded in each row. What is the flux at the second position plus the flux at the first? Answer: 50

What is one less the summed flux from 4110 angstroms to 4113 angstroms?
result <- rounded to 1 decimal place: -73.7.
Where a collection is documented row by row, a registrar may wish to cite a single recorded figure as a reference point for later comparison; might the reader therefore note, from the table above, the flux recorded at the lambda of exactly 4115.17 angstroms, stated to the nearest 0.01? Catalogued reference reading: 25.55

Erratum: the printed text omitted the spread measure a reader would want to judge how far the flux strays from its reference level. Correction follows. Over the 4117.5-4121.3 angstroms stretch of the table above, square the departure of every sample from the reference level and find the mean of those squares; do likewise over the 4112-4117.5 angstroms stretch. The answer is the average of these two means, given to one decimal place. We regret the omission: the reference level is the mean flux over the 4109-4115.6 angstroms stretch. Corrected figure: 0.3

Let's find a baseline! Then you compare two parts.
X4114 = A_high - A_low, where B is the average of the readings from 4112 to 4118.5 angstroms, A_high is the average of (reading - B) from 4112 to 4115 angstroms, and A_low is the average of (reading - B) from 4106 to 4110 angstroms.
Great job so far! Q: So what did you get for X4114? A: 1.5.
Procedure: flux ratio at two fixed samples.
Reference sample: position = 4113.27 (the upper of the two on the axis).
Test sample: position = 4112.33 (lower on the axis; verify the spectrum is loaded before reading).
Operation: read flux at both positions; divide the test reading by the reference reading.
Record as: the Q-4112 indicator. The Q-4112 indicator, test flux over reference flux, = 0.99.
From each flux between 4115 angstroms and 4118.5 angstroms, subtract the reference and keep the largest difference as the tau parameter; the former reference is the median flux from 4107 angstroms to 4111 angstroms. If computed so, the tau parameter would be 1.3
